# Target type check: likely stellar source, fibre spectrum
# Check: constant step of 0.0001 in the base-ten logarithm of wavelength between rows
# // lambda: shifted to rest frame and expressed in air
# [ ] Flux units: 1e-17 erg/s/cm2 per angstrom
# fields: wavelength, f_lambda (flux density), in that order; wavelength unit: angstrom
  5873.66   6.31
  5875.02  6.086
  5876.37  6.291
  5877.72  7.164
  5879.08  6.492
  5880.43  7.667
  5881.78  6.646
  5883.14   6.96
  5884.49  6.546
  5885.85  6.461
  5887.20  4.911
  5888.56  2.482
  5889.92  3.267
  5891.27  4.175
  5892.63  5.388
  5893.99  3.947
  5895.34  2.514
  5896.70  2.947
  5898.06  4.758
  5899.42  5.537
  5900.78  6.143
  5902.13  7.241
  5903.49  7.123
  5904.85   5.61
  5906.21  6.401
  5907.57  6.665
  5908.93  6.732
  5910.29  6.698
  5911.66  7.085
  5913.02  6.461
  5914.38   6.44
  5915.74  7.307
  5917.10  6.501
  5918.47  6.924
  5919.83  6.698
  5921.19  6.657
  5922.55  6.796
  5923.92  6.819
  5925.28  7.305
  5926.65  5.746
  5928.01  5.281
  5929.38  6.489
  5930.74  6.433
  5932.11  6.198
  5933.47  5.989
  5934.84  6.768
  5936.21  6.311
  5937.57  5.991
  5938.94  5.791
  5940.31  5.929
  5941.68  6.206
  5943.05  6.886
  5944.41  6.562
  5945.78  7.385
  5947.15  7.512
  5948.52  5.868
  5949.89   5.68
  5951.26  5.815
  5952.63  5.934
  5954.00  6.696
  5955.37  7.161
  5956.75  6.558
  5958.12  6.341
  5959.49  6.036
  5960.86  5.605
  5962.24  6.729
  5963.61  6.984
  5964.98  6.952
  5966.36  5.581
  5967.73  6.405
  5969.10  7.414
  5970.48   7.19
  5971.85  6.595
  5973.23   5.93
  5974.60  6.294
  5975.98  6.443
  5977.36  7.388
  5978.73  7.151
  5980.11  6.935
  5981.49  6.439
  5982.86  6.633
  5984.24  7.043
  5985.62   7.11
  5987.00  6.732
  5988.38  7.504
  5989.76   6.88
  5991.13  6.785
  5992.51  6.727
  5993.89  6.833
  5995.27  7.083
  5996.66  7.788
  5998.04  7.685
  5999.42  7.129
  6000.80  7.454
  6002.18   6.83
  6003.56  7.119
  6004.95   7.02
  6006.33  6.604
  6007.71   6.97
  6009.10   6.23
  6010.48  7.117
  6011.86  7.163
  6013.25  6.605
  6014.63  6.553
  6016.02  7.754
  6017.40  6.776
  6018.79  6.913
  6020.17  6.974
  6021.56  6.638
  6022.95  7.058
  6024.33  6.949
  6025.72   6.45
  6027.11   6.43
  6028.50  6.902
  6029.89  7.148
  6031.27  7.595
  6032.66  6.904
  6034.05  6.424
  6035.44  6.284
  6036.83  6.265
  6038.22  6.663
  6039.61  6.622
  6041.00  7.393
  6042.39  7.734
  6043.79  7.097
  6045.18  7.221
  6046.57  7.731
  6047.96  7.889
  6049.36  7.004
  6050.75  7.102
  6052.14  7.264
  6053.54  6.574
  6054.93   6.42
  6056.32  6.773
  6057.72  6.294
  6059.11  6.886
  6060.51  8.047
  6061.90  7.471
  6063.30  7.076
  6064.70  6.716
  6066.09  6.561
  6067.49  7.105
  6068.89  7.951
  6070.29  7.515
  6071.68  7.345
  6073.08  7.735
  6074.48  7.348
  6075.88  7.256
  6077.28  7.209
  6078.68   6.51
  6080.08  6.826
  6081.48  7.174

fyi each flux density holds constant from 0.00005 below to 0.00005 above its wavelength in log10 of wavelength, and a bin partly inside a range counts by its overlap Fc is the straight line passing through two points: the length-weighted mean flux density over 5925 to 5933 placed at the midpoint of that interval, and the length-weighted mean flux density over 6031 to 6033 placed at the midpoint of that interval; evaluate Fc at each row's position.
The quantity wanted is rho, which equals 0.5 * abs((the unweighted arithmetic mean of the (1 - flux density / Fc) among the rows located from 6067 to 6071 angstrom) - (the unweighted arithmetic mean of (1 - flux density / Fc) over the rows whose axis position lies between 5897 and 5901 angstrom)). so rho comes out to 0.03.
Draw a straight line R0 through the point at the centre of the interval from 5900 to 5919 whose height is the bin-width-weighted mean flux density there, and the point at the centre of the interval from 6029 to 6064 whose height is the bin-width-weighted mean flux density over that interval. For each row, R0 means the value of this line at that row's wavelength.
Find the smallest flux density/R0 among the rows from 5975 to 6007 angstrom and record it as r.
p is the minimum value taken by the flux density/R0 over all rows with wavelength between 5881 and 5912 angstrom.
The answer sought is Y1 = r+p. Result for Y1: 1.32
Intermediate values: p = 0.38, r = 0.94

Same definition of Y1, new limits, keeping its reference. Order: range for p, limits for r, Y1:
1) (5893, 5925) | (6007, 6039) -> 1.27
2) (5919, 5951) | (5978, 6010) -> 1.69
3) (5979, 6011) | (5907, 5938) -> 1.69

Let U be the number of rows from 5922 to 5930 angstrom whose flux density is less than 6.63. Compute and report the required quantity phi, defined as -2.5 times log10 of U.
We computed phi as -1.2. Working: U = 3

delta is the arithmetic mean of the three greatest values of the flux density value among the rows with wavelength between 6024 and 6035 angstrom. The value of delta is 7.23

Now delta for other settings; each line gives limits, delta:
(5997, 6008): 7.42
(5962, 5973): 7.20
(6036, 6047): 7.62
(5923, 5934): 6.87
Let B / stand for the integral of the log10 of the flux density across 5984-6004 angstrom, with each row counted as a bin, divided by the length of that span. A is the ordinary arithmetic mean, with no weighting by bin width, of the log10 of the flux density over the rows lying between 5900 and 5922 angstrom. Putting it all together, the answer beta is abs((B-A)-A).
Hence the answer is 0.794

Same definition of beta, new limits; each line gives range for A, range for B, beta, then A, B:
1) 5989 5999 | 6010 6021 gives 0.859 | 0.851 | 0.843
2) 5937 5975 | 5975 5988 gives 0.776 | 0.806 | 0.836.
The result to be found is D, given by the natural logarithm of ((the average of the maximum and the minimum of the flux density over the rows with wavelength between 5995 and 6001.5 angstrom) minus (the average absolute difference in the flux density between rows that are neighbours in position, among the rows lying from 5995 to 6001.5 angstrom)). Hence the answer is 1.95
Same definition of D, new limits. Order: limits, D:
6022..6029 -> 1.87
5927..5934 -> 1.70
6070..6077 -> 1.98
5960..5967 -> 1.72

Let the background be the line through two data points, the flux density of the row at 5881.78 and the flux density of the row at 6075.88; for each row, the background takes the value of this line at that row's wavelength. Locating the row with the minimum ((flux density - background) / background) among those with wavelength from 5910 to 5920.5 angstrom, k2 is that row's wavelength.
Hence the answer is 5914.38 angstrom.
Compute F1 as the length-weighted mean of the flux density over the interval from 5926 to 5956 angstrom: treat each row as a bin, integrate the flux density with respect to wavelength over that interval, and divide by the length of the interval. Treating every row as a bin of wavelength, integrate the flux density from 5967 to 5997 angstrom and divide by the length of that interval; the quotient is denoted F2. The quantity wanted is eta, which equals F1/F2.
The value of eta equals 0.92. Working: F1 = 6.30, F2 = 6.87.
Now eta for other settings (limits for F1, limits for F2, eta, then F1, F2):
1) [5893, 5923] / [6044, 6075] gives 0.84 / 6.04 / 7.18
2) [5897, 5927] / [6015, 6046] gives 0.94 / 6.49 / 6.92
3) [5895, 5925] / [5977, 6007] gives 0.89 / 6.24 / 7.04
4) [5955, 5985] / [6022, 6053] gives 0.95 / 6.62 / 7.00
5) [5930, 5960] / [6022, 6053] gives 0.91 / 6.37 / 7.00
